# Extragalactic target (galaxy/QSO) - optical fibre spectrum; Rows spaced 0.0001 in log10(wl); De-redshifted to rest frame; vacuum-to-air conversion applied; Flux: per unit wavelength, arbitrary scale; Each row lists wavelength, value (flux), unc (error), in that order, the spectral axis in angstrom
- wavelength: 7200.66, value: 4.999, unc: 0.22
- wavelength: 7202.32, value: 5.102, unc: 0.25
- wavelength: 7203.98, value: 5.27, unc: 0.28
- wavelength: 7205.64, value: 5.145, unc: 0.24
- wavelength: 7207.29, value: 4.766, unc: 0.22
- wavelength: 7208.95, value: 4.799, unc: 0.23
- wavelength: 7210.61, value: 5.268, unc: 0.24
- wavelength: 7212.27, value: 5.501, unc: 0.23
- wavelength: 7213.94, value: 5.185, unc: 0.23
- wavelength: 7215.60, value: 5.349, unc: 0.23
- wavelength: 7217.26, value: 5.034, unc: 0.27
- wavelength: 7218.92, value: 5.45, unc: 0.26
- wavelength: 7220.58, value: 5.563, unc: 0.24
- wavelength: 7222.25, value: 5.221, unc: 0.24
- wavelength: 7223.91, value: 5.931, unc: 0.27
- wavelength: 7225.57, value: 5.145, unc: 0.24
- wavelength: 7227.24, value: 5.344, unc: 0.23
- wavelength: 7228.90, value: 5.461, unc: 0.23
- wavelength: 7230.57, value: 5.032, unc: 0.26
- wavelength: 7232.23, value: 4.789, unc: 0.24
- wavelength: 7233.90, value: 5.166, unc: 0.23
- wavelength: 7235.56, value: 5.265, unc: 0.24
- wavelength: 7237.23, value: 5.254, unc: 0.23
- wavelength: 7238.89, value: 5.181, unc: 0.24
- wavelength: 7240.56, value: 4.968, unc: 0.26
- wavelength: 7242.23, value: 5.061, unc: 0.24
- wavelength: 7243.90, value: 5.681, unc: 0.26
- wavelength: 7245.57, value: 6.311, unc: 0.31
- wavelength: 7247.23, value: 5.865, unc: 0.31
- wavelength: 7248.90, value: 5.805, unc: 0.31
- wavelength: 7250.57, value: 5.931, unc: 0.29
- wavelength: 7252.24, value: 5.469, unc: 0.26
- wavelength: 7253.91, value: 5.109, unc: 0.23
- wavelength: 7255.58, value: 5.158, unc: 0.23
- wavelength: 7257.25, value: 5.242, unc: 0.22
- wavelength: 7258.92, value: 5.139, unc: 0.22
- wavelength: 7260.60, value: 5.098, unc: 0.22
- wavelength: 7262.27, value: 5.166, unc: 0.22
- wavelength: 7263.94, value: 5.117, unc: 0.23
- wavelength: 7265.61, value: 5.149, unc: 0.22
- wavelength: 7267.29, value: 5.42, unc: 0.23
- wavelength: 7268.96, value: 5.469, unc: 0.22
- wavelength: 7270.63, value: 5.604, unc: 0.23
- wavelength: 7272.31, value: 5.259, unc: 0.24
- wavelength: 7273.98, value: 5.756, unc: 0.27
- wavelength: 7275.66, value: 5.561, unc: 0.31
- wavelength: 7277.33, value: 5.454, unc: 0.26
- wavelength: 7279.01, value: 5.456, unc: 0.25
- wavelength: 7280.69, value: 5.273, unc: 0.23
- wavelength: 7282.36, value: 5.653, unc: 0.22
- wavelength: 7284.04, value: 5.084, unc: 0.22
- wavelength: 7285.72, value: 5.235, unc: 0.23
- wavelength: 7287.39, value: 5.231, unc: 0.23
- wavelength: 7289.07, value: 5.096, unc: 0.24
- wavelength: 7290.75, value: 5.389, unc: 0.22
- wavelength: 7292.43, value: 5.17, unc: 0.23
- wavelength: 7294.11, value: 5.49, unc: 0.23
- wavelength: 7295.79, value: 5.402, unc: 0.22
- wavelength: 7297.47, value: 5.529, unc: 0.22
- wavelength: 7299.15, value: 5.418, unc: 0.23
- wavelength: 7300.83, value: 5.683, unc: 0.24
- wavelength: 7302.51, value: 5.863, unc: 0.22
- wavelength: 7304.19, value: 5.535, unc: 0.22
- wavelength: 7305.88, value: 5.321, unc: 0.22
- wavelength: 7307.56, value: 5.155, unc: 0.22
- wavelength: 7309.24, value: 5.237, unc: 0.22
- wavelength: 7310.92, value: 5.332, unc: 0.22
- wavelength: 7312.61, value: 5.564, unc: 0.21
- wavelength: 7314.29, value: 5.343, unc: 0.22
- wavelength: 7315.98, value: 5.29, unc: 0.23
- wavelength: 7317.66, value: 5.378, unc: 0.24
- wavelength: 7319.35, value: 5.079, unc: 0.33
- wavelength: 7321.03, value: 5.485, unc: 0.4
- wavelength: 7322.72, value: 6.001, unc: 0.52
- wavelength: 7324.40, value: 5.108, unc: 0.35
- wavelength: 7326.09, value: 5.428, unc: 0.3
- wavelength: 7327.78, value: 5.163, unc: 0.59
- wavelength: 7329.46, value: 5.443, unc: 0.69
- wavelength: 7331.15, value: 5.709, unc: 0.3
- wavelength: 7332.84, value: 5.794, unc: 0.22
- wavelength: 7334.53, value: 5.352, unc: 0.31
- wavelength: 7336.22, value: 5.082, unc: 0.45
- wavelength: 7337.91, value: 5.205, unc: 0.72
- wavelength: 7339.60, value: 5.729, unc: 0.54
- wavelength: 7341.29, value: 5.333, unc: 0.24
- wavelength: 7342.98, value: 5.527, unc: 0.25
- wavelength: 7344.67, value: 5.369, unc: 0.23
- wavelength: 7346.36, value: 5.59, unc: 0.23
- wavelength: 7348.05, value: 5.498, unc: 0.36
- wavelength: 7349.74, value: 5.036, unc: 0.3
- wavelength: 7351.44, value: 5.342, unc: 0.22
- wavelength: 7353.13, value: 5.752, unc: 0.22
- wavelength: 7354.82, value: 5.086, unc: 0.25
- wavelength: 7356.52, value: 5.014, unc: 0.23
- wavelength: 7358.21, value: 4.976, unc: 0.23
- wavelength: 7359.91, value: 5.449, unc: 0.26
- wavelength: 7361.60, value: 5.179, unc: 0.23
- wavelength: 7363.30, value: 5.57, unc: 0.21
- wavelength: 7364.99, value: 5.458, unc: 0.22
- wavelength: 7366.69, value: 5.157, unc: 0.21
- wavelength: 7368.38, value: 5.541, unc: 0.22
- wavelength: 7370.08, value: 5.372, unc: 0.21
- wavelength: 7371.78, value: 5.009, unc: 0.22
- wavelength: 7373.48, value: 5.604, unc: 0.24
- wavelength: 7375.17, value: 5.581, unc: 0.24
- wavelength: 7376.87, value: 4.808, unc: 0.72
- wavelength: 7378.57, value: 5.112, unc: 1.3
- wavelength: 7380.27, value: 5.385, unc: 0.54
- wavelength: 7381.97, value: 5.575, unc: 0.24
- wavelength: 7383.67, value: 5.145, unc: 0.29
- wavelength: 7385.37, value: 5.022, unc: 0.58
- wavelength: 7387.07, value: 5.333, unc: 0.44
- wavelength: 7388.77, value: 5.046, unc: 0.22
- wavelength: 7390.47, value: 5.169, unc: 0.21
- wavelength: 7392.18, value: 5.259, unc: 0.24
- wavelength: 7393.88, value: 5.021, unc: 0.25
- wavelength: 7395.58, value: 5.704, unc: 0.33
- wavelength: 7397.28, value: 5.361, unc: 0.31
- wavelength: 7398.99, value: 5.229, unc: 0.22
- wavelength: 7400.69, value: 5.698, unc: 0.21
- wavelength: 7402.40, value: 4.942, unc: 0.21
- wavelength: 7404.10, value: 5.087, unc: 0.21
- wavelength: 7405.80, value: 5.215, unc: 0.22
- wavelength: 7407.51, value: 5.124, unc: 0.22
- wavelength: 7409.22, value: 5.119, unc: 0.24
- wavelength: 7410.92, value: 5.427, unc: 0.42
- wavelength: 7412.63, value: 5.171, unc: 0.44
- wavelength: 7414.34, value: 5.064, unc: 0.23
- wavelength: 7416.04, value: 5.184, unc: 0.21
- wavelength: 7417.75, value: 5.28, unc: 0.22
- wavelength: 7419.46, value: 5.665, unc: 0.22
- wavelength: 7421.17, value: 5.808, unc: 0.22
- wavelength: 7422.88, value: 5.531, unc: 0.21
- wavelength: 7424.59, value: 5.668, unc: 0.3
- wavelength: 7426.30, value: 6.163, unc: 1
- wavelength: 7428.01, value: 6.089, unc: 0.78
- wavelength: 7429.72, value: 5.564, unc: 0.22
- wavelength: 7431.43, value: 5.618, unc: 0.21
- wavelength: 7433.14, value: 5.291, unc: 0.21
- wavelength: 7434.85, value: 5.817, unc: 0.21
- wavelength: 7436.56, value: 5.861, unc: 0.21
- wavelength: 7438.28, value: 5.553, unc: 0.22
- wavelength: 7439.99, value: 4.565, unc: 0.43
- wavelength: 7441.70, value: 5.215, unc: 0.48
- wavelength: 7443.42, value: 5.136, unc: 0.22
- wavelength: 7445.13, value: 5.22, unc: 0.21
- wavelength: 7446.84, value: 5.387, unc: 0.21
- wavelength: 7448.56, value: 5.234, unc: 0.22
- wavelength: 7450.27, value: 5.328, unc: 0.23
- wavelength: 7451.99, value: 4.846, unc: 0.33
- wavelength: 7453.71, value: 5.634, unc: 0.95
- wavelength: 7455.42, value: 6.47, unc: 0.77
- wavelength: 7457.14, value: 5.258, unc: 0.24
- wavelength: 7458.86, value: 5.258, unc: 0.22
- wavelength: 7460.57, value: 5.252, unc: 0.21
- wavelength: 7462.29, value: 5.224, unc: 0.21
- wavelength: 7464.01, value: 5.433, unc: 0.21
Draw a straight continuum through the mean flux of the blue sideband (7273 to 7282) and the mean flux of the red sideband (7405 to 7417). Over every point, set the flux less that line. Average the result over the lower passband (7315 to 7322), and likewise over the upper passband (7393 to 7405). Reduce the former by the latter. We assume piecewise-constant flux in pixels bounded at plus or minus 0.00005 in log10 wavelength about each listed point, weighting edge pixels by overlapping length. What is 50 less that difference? 50.2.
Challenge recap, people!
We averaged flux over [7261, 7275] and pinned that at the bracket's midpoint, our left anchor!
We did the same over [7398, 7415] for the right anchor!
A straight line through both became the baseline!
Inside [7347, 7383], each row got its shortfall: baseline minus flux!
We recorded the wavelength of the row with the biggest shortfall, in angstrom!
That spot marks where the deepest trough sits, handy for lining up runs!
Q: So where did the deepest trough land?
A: 7376.87 angstrom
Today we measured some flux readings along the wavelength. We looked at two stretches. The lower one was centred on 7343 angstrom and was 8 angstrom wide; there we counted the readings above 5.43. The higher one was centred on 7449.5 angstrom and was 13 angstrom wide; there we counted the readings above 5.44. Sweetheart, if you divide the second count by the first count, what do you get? 0.67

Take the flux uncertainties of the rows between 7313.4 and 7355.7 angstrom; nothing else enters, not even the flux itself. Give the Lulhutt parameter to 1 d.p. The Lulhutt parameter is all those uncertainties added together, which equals 8.7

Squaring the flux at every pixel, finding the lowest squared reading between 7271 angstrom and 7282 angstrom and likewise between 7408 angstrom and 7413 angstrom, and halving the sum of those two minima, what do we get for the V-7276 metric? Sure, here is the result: 26.9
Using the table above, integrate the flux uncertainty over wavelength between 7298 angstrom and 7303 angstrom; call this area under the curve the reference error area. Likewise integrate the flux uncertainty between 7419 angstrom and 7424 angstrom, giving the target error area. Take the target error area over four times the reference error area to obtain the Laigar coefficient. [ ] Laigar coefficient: 0.24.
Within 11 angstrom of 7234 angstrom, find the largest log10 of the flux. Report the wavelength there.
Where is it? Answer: 7223.91 angstrom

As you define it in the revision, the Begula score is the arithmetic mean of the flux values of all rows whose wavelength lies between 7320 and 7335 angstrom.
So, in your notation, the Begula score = 5.50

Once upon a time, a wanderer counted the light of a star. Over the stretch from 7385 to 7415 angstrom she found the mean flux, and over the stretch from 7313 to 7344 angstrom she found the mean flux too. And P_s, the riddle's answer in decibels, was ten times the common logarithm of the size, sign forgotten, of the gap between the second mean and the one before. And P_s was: -7.2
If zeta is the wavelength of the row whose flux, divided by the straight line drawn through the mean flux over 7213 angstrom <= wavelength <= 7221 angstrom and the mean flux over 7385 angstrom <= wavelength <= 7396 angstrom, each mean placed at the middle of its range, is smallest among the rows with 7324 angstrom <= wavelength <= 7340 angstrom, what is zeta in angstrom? 7336.22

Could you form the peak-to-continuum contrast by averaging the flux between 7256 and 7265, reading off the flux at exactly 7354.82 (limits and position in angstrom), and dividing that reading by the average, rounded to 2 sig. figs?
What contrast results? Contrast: 0.99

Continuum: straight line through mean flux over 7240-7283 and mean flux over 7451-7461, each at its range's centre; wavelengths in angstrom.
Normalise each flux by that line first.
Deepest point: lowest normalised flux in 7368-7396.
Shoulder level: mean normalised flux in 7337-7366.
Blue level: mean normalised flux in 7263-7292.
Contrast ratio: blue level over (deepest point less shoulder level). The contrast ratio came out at -9.7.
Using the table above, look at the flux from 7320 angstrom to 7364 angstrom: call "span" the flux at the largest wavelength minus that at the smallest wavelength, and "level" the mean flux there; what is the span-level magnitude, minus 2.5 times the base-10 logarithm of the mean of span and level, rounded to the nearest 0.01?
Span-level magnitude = -1.09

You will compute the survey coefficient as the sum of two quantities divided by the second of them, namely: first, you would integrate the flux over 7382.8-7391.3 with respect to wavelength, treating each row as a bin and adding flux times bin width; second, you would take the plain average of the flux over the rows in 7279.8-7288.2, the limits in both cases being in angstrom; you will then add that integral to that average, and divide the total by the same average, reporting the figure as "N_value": 9.3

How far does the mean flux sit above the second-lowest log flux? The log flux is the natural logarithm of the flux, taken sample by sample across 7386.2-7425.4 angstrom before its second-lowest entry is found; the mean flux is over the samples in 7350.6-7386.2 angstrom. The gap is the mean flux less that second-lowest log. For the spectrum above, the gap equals 3.68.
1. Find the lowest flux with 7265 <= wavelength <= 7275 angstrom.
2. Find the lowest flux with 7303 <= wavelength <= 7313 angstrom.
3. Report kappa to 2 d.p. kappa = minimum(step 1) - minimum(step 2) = -0.01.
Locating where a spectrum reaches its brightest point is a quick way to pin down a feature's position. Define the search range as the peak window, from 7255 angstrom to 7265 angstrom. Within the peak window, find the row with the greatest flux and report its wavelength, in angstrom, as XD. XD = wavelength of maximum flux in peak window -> 7257.25 angstrom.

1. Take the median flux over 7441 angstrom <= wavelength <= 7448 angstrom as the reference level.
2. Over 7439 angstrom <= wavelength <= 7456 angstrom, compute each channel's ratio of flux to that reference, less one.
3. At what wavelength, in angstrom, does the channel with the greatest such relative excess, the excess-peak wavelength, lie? 7455.42 angstrom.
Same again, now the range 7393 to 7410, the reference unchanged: 7395.58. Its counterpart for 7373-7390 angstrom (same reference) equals 7373.48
